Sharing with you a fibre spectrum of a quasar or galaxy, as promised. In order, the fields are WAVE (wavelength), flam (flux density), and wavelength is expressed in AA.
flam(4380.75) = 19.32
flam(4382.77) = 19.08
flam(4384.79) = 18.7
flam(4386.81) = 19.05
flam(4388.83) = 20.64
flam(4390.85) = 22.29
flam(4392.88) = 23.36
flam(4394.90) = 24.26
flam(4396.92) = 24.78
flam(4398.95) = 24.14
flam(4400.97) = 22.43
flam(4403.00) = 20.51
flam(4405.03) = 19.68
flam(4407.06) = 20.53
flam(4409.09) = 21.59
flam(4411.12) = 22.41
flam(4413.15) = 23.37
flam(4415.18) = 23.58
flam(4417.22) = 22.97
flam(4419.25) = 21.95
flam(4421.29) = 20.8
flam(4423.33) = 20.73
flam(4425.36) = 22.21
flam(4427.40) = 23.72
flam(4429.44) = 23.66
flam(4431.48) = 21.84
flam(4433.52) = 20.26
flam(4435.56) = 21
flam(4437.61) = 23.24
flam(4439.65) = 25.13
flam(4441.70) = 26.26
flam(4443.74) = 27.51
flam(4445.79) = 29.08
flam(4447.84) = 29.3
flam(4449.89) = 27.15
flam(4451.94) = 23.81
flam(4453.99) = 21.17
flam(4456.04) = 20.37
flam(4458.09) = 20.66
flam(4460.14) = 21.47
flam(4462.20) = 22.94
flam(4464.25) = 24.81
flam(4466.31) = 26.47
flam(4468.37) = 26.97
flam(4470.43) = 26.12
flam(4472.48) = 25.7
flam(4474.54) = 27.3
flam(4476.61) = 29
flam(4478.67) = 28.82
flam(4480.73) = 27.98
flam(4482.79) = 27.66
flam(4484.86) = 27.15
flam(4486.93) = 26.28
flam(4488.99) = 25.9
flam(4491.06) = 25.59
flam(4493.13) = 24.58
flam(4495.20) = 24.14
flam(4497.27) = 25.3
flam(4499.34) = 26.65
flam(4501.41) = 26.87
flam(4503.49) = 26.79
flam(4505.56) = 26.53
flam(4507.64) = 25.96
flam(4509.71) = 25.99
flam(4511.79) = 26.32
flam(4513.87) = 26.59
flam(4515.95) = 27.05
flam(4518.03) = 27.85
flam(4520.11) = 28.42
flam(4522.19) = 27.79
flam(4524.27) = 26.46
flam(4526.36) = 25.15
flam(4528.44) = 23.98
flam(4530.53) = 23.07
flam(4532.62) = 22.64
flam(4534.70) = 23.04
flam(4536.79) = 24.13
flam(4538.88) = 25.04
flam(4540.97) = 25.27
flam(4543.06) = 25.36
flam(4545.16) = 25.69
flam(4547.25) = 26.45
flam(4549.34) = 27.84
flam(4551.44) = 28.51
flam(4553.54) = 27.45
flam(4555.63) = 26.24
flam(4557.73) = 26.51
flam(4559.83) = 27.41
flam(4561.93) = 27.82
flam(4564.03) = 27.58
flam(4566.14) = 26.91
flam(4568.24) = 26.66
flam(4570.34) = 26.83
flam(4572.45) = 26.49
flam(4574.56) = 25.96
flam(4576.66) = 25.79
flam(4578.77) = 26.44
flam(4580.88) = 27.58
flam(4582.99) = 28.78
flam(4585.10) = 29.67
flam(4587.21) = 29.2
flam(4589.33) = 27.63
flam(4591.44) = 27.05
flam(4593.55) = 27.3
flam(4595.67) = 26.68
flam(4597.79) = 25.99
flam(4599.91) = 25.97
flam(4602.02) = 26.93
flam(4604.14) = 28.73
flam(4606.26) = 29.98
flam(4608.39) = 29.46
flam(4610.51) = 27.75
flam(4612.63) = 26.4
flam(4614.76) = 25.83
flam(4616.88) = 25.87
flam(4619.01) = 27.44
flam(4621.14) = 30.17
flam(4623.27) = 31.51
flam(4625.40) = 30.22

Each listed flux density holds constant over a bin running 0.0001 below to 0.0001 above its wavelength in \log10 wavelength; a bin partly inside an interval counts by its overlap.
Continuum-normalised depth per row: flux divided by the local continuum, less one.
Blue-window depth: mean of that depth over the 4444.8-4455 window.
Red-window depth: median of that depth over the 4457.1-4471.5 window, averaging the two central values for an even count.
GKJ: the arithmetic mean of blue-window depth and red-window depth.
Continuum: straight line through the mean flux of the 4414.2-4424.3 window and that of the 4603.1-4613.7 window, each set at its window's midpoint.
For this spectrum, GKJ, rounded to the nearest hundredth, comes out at 0.09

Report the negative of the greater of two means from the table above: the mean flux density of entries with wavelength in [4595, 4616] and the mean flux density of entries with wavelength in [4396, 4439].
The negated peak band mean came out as -27.4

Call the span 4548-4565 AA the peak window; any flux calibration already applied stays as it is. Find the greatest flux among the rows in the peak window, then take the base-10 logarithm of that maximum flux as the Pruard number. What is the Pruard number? 1.45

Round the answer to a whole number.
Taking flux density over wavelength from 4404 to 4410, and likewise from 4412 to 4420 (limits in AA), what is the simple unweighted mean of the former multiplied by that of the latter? 473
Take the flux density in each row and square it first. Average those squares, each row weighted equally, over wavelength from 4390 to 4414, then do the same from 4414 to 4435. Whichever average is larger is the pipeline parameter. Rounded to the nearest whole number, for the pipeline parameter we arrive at 506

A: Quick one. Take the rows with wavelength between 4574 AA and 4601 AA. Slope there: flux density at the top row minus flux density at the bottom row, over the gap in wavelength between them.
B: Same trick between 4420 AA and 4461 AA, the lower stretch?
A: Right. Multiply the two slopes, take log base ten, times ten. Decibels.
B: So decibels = -52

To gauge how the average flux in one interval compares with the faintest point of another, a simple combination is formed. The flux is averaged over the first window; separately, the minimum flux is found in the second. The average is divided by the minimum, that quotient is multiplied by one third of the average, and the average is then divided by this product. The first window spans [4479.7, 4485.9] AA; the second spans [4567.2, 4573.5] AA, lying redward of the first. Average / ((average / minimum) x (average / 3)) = 2.88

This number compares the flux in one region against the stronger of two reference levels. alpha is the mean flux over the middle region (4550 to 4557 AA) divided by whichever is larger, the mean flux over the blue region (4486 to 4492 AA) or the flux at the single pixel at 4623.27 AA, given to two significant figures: 0.87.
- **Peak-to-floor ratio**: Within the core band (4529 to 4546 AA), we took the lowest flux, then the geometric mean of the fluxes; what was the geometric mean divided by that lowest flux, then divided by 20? 0.0536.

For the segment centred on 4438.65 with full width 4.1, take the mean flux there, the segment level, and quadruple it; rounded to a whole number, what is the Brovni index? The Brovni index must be 97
